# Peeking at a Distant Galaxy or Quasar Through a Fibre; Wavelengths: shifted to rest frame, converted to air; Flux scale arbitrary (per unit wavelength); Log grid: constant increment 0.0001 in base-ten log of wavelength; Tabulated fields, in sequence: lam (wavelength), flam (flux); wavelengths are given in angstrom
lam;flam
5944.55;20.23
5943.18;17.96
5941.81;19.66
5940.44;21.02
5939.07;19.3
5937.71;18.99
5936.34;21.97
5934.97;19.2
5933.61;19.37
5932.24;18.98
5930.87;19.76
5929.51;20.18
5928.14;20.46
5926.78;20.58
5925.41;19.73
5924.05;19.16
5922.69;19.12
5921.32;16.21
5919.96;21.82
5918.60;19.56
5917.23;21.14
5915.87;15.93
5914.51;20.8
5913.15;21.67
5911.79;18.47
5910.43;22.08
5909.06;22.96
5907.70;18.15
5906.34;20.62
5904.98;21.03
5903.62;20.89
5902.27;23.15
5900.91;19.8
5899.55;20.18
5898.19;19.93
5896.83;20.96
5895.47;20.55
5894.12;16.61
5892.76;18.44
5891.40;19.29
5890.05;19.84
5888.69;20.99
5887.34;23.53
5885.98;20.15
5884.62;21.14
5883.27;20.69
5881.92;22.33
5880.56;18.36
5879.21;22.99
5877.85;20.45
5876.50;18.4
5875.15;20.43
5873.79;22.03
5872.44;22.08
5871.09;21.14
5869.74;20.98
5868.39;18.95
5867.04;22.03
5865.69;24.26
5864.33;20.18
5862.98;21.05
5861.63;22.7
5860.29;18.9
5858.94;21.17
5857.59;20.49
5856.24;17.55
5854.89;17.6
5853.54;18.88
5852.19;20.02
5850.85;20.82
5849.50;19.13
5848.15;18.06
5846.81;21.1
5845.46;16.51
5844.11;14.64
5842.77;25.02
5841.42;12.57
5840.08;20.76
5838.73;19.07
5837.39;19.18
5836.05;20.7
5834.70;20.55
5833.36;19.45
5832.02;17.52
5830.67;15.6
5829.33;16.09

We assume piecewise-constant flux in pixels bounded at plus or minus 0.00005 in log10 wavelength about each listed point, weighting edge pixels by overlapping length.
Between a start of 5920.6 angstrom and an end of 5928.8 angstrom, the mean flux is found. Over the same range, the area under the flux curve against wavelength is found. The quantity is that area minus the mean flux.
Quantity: 138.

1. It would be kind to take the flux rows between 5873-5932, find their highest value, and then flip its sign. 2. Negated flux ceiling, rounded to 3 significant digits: -23.5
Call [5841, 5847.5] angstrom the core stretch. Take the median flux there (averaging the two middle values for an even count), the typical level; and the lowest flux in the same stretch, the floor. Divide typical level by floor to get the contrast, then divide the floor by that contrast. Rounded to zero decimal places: 10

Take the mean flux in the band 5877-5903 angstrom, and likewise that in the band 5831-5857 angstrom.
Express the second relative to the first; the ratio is 0.92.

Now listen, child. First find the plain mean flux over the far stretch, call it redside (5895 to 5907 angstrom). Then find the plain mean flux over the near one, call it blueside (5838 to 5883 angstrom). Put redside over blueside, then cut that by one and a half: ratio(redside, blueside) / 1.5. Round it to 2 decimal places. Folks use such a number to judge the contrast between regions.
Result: 0.69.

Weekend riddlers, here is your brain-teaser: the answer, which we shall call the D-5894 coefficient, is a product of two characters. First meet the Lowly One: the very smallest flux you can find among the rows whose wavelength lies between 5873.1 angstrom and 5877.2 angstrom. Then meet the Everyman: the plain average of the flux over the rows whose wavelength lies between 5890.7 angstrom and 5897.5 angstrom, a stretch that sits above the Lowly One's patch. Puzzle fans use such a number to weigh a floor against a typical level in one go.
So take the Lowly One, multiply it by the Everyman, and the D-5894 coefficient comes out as 353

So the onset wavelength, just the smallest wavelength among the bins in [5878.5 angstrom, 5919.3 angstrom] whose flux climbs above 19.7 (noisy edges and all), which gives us 5879.21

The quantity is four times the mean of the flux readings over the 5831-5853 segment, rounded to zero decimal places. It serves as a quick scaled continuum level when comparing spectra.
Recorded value 76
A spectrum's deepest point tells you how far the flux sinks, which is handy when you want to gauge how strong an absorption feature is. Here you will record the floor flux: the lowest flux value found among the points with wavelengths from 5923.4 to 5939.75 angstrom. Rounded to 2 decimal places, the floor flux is 18.98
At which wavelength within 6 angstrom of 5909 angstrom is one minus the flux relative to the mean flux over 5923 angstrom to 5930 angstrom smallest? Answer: 5909.06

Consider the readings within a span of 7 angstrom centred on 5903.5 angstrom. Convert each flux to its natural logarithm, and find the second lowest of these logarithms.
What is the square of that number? 9.16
